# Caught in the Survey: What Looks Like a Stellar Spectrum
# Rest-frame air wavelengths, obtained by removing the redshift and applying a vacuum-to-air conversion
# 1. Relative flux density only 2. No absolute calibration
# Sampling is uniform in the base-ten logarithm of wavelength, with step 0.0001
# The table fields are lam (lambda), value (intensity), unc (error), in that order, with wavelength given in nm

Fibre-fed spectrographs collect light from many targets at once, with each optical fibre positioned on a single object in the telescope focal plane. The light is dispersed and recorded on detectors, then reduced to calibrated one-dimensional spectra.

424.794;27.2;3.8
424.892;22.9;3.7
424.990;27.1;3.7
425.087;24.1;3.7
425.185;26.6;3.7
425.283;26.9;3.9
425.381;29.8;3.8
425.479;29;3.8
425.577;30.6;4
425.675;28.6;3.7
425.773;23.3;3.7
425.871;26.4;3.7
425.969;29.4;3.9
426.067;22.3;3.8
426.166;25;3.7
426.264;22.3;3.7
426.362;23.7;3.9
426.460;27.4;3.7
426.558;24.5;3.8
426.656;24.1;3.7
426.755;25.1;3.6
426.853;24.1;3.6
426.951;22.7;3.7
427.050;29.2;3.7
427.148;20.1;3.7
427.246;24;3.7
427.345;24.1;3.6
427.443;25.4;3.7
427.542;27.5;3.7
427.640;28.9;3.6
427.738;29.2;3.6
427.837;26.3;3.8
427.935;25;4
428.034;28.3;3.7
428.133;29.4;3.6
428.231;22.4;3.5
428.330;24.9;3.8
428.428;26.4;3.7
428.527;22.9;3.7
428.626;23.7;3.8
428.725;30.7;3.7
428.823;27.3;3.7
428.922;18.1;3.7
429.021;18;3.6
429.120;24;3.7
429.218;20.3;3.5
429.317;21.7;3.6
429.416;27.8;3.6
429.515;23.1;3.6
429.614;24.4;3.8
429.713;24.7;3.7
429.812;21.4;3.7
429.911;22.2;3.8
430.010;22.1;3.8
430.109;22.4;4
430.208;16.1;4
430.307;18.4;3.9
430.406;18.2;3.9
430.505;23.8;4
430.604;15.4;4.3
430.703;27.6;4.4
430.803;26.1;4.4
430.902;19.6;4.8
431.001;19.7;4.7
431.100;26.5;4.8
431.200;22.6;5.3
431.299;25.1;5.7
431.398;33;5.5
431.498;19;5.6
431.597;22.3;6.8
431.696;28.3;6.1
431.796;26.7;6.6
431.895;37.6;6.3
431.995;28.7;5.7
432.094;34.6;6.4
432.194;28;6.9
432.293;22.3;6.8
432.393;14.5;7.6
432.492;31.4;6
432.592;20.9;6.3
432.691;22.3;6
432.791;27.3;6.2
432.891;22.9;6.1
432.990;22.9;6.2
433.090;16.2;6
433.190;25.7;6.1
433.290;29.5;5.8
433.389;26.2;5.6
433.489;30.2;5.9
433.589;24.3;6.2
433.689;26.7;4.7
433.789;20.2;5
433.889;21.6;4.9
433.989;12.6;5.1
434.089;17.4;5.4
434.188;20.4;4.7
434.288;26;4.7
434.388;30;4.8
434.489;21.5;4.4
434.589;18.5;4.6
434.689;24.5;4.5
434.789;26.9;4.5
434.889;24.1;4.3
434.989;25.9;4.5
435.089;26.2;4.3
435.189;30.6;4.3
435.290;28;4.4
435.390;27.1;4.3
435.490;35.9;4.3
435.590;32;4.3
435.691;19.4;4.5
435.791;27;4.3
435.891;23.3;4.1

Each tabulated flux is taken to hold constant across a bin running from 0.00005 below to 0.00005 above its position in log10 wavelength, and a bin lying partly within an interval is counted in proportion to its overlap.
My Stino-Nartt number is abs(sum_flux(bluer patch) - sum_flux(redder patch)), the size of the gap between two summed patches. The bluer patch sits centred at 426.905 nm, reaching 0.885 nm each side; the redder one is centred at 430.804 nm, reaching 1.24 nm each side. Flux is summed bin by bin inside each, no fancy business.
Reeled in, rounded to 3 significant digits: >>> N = 142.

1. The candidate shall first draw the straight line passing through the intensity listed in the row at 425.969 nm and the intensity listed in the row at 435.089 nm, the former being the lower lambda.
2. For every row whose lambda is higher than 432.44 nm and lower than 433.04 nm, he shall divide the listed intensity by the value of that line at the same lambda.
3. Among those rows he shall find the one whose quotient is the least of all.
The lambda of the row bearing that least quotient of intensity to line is 432.592 nm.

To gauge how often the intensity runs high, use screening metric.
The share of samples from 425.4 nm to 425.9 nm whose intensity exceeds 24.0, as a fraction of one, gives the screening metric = 0.80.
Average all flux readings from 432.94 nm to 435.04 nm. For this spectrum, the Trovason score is 23.4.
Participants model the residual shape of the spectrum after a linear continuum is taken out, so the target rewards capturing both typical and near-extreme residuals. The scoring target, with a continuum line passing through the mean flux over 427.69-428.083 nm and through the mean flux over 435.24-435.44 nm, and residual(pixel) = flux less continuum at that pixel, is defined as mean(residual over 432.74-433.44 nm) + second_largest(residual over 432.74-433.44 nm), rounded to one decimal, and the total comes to -3.2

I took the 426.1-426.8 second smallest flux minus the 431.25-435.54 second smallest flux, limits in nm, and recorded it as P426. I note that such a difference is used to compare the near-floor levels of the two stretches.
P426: 9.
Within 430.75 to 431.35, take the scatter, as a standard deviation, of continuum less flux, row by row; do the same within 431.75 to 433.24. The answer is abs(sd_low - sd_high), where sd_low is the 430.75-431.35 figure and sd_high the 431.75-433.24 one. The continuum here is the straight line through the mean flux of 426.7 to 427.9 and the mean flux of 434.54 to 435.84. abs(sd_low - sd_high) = 3.2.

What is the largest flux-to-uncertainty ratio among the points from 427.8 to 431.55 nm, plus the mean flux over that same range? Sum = 31.7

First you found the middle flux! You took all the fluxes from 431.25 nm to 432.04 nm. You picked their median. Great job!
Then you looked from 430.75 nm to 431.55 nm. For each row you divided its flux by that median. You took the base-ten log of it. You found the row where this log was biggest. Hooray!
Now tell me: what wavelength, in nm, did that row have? 431.398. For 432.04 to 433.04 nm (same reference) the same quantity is 432.094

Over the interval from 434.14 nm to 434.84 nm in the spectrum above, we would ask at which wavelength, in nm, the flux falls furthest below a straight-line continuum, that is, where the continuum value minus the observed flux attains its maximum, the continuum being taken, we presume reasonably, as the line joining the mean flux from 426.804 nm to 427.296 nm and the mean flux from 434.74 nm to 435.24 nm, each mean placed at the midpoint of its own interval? 434.589 nm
